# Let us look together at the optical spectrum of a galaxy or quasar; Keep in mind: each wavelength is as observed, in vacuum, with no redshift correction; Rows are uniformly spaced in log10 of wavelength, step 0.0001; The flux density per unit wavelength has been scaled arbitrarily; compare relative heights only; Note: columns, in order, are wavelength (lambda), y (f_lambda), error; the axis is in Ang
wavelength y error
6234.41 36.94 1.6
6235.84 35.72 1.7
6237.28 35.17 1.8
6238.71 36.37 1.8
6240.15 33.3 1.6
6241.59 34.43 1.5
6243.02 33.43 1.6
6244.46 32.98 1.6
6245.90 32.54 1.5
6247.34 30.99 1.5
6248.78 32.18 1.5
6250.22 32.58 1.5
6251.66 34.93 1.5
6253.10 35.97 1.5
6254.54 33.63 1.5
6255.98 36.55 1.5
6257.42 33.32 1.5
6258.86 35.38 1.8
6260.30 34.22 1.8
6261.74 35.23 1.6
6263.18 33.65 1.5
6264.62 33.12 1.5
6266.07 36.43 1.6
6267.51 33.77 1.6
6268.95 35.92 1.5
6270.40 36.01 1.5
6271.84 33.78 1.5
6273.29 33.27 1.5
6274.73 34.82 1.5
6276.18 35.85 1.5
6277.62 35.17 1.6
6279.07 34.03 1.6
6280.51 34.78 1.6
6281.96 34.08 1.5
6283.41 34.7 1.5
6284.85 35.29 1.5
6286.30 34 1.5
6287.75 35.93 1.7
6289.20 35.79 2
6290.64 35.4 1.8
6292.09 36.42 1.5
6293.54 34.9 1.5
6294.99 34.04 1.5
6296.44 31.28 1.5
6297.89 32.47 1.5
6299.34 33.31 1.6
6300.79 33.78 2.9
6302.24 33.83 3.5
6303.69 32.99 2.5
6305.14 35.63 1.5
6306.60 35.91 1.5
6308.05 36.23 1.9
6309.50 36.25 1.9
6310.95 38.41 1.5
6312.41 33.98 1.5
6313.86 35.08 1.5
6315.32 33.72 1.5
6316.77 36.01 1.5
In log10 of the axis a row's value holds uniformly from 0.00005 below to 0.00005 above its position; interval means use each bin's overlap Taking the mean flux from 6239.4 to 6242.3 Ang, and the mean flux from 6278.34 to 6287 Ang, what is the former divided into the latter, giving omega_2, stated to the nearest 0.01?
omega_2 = 1.02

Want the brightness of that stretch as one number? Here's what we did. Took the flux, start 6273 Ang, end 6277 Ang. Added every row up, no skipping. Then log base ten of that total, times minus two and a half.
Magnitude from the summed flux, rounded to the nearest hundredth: -5.04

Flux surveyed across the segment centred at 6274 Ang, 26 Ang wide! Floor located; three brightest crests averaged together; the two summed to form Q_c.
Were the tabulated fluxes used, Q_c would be 69.2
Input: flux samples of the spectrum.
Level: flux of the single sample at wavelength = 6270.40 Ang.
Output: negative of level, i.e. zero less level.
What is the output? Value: -36.0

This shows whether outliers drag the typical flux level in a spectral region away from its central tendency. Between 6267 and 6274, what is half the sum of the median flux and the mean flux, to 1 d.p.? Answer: 34.2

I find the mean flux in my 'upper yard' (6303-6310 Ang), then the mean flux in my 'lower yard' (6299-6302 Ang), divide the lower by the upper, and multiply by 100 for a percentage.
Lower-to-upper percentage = 95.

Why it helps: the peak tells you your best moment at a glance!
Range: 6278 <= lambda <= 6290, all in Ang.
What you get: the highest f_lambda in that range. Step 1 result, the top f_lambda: 35.93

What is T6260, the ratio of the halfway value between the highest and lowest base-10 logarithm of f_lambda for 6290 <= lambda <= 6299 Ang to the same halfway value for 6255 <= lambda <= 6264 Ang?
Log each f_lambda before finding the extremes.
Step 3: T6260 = 0.99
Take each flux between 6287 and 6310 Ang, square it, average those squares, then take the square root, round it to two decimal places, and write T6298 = 34.67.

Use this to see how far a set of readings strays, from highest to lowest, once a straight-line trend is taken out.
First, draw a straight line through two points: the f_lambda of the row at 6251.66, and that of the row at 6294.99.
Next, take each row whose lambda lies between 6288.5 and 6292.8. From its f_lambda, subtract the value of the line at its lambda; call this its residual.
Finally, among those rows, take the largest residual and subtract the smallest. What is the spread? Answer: 1.0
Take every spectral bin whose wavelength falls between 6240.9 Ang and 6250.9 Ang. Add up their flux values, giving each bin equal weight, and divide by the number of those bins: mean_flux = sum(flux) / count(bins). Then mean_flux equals 32.7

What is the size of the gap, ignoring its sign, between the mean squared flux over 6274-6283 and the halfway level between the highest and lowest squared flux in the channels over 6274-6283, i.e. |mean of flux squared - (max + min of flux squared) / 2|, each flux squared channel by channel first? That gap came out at 11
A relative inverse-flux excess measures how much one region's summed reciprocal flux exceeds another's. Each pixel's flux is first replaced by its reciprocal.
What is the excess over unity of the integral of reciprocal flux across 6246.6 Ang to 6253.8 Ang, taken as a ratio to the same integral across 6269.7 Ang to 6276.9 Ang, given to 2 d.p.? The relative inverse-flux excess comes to 0.04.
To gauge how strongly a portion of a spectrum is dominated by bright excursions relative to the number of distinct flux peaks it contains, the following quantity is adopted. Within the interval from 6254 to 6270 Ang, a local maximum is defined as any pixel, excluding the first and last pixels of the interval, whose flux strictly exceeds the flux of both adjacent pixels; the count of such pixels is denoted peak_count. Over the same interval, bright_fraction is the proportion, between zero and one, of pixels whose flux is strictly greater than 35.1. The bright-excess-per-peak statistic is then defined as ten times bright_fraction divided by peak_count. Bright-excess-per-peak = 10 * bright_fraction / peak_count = 1.1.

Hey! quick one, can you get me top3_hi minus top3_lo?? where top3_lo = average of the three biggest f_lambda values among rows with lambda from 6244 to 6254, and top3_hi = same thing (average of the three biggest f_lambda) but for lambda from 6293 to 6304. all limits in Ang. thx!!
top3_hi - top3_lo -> -0.37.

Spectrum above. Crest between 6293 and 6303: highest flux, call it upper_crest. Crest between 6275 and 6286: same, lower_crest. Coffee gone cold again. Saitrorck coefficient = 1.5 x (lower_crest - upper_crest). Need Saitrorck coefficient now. 1.4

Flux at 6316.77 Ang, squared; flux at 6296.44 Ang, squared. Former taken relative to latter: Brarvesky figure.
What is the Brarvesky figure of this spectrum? 1.33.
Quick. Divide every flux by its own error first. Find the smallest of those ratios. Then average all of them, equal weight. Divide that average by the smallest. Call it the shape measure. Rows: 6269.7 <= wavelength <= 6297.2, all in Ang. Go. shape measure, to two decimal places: 1.24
